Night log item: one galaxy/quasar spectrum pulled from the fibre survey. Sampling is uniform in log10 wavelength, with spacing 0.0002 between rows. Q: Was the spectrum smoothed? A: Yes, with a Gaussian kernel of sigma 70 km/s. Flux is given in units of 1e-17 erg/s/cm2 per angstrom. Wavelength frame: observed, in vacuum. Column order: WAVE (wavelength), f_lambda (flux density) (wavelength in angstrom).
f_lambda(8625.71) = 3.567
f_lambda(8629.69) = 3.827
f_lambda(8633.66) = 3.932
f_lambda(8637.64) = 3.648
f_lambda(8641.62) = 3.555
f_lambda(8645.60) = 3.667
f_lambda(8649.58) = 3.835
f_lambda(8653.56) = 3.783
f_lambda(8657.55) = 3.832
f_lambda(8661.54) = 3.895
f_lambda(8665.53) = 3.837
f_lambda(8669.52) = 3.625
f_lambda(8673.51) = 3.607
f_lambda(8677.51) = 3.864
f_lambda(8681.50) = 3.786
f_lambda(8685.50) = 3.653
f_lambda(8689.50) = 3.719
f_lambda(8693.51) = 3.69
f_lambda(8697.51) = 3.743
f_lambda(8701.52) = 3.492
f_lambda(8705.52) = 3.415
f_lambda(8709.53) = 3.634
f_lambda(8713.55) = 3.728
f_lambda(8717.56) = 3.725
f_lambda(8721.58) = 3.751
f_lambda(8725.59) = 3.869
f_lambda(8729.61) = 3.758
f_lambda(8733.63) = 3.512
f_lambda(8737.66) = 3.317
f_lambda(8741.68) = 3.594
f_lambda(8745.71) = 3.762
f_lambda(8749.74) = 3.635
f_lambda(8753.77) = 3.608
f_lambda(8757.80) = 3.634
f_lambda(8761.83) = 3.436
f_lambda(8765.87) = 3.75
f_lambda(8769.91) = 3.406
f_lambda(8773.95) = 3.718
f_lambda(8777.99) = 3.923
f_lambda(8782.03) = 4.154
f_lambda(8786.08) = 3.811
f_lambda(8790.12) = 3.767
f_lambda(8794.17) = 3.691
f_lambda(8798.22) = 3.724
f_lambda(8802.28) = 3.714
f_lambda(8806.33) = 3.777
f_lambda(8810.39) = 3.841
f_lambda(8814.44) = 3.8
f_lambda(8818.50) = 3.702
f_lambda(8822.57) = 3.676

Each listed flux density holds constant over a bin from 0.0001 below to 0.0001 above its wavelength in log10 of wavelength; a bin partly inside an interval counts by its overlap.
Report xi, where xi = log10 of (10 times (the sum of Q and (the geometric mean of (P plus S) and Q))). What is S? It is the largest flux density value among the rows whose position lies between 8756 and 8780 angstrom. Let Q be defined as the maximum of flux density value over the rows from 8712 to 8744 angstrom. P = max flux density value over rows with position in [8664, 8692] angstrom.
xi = 1.971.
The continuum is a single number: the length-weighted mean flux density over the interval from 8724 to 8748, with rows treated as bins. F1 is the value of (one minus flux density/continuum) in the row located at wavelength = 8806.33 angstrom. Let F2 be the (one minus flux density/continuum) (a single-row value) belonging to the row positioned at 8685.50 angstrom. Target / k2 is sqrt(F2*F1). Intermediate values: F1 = -0.04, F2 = -0.006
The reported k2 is 0.016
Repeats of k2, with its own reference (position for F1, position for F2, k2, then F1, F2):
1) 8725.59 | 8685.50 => 0.020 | -0.07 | -0.006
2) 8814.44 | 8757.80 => 0.007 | -0.05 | -0.001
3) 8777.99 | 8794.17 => 0.037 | -0.08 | -0.017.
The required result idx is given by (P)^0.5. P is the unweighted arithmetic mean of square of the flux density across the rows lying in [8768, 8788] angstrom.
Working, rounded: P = 14.5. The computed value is 3.81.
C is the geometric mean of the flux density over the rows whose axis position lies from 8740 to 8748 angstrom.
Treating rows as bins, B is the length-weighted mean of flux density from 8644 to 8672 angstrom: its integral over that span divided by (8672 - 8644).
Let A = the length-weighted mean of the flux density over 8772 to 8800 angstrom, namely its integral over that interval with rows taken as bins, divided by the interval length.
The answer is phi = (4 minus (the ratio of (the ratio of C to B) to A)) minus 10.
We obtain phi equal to -6.25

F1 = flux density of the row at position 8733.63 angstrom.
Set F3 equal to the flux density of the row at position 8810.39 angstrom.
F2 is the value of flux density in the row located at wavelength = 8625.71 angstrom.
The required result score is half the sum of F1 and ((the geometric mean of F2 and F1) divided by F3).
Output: 2.22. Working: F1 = 3.512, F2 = 3.567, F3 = 3.841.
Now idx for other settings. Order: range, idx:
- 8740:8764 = 3.61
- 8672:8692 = 3.73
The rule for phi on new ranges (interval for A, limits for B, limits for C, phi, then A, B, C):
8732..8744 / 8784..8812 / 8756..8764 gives -6.27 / 3.48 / 3.76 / 3.53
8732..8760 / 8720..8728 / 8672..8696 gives -6.27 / 3.58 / 3.81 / 3.72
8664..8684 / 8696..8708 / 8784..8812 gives -6.28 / 3.74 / 3.55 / 3.76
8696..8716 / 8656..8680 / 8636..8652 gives -6.27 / 3.60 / 3.78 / 3.67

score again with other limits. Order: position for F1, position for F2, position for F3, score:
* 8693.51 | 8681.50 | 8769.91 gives 2.39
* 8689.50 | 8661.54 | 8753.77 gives 2.39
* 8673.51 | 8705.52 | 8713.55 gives 2.27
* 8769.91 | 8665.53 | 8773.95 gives 2.19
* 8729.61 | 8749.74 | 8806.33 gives 2.37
